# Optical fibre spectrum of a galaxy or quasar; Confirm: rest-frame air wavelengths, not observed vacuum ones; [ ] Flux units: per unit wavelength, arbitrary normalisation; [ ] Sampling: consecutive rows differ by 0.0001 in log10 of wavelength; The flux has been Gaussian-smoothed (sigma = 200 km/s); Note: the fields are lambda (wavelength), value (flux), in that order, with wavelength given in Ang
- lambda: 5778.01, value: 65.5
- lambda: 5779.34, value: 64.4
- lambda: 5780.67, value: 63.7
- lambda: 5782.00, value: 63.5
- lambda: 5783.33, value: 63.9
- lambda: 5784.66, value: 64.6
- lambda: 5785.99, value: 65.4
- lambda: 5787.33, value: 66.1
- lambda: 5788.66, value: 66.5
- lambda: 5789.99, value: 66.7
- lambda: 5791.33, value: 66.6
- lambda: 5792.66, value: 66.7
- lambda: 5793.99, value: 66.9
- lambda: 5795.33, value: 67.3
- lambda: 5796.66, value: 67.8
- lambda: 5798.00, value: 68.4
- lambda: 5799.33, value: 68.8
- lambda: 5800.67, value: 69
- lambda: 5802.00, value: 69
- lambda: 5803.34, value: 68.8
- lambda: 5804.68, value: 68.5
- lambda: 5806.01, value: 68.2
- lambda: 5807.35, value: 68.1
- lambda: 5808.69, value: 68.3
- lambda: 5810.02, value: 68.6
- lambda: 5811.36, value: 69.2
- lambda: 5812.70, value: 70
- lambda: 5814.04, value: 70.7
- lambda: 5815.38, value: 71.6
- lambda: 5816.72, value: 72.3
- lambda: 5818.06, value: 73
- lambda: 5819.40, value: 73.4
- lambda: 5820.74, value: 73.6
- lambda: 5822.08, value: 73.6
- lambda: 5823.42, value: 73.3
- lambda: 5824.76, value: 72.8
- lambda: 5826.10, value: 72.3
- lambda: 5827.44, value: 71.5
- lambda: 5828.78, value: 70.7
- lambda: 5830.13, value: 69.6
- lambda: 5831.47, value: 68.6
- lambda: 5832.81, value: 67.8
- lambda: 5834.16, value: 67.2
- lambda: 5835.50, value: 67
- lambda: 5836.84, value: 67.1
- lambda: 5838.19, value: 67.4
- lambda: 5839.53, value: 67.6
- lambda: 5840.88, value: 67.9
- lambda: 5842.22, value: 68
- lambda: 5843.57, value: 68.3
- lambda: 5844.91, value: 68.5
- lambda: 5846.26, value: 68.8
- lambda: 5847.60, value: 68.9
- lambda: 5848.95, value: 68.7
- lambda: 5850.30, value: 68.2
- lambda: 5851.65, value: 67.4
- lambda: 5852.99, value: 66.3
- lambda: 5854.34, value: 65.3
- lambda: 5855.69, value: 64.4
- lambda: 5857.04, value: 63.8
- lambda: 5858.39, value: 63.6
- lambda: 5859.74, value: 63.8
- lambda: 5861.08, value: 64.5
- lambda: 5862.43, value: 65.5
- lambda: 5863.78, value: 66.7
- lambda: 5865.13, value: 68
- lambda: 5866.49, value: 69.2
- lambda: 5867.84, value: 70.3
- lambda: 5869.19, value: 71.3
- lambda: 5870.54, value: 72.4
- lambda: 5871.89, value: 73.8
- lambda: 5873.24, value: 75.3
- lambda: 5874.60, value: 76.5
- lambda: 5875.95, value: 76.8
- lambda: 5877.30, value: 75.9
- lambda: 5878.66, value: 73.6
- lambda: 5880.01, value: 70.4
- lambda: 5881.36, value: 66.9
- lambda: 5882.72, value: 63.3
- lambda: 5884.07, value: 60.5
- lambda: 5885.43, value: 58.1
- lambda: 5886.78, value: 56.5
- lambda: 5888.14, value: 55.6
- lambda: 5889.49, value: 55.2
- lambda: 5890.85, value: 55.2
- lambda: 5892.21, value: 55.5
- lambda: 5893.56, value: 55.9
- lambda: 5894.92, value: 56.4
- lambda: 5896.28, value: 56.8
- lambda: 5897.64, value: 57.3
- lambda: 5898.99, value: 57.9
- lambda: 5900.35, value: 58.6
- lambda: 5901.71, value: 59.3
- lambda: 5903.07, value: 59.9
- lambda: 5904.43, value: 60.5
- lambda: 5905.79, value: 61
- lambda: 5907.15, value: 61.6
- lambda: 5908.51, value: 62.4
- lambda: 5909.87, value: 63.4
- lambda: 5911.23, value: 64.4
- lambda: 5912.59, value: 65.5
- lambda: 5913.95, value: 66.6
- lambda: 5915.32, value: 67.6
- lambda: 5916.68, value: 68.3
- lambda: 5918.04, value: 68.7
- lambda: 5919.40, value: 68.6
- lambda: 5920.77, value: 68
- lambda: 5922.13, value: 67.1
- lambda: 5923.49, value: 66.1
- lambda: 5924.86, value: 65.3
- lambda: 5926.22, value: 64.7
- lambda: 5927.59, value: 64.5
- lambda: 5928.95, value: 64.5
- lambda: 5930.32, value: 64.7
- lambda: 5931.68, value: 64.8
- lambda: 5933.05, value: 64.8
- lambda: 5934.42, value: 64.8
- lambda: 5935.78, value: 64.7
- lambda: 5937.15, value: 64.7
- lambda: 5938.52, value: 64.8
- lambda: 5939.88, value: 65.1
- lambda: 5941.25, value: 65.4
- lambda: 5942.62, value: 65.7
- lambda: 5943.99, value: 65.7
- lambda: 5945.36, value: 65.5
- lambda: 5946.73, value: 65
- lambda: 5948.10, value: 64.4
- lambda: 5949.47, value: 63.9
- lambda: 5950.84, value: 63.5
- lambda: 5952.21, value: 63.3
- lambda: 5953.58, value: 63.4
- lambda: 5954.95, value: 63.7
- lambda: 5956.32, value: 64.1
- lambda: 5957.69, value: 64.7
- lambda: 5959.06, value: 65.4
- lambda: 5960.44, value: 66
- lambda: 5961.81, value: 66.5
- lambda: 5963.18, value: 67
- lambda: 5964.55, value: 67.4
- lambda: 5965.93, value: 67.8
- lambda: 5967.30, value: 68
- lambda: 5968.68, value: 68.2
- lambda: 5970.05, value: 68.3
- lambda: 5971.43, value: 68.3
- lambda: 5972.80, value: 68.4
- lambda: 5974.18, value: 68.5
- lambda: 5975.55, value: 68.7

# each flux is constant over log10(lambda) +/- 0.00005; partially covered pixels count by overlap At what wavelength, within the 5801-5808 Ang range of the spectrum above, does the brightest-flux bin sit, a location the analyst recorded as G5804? 5802.00 Ang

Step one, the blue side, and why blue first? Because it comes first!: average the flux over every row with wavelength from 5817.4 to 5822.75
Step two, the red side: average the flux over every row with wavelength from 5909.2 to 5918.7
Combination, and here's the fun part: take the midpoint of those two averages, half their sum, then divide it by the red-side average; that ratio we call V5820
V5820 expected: 1.05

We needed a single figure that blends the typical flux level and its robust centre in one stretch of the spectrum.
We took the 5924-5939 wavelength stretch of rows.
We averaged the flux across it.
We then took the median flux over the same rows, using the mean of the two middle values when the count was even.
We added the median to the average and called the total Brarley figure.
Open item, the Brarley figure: 129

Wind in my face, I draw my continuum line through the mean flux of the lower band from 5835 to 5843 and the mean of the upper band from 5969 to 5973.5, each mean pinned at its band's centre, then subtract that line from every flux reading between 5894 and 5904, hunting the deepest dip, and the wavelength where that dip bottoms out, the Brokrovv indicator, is 5894.92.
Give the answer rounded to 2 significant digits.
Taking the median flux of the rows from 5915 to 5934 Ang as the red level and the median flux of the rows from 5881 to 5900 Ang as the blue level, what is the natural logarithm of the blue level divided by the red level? -0.15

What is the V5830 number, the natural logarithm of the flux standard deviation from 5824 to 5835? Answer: 0.7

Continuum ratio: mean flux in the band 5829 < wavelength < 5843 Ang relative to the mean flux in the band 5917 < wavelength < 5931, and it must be 1.02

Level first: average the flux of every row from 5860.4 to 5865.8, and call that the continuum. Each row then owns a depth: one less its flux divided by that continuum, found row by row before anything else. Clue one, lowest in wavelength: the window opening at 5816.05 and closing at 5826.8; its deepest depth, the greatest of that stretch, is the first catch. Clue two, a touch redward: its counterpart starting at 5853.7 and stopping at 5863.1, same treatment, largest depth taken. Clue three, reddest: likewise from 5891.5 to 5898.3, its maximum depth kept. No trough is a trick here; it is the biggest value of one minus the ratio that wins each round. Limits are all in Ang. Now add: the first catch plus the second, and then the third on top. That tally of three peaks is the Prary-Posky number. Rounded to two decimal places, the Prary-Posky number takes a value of 0.11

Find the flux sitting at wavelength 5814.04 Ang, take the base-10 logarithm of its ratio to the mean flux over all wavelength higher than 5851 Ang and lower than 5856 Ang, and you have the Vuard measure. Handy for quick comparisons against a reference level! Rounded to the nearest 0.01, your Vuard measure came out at 0.03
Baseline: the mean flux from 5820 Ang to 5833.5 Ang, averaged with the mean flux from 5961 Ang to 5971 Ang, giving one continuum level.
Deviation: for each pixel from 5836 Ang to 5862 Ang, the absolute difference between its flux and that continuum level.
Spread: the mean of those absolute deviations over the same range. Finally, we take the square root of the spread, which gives 1.65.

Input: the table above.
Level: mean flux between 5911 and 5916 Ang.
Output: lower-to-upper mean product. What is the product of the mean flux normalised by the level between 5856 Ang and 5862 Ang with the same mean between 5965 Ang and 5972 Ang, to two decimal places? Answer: 1.00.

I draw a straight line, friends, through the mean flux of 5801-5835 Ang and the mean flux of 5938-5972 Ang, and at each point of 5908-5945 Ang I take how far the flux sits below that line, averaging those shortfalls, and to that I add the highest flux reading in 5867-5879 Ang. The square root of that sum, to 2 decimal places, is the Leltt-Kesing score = 8.82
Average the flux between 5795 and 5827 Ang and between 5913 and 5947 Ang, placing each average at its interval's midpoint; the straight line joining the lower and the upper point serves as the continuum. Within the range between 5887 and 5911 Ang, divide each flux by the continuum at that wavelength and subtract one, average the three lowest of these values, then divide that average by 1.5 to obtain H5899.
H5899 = -0.12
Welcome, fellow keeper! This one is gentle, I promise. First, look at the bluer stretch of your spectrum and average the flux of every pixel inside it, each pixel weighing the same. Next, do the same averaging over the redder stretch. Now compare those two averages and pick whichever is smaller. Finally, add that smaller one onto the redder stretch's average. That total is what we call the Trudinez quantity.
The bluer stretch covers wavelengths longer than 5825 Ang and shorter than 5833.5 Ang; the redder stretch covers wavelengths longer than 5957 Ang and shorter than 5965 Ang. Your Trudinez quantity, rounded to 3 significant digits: 132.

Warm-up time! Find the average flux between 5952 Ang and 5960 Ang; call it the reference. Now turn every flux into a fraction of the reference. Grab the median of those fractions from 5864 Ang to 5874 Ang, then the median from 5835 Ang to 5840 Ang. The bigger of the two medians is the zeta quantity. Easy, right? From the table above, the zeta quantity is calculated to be 1.11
